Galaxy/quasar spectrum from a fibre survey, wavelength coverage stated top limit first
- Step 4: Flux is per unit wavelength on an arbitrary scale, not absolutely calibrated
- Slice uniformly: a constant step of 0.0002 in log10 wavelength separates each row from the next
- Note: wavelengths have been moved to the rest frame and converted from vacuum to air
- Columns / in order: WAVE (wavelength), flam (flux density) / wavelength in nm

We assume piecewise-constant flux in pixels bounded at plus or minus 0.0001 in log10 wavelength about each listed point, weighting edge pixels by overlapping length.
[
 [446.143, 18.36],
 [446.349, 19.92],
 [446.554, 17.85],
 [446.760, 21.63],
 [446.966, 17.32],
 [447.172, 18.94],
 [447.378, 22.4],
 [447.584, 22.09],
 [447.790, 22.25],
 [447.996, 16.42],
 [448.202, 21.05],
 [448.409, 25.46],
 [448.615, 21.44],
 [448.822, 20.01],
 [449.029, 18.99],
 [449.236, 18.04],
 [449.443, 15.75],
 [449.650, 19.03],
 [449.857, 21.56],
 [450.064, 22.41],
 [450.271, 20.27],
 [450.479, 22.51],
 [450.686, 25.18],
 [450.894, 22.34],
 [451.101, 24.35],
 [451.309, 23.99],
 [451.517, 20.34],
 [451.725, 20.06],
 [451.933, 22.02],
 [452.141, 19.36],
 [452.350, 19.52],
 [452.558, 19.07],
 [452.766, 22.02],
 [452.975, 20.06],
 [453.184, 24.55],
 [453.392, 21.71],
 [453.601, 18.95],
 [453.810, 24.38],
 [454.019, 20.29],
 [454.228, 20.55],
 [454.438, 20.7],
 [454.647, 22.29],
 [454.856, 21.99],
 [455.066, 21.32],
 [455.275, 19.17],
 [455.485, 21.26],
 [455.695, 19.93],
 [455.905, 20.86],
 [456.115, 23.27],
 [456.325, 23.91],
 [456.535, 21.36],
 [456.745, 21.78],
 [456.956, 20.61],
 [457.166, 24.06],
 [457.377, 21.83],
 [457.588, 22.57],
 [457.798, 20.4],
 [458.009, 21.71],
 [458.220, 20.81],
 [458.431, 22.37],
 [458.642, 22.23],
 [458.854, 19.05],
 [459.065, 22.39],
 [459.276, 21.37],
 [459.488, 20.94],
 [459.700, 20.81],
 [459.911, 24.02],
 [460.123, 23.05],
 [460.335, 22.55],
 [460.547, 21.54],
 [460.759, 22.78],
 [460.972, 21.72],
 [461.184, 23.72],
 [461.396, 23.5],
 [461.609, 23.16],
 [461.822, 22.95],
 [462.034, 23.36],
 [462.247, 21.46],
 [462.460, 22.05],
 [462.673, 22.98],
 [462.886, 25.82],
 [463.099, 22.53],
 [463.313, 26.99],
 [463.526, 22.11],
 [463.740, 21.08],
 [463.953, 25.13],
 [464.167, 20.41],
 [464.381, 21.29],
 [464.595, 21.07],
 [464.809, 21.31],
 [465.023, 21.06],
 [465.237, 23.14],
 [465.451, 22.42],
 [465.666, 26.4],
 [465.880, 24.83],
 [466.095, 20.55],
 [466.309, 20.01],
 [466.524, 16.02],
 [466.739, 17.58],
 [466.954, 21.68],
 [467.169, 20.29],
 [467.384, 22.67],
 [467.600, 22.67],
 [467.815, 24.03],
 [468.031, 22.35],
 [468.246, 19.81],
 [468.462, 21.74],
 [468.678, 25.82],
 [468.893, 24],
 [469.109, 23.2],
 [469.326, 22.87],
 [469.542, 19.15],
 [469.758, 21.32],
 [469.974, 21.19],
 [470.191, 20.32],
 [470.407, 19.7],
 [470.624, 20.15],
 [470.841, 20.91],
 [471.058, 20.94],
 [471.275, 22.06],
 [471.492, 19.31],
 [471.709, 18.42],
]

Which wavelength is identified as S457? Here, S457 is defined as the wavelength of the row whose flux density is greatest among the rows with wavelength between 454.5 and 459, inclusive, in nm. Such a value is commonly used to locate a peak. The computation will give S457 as 457.166 nm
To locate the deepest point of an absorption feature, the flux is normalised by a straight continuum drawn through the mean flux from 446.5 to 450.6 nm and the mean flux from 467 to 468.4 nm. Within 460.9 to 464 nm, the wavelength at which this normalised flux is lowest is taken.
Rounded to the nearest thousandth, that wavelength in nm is 463.740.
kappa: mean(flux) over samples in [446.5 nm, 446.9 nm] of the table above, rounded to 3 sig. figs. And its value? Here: 19.7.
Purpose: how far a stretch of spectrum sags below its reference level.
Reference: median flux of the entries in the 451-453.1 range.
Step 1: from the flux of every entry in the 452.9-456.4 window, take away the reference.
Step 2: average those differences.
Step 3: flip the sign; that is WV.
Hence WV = -1.3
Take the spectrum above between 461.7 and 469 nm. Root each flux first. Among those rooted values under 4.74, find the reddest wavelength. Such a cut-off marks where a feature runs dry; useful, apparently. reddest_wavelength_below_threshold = 468.462 nm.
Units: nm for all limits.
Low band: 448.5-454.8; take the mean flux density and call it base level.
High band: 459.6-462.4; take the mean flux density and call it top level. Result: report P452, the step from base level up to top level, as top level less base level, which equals 1.6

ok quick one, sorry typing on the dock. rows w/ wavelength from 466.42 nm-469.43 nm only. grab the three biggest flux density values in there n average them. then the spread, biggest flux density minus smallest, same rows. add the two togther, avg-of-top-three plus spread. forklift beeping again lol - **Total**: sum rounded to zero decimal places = 34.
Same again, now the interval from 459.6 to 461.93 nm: 27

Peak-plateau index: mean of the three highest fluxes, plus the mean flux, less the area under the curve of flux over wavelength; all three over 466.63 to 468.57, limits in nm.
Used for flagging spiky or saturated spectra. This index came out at 3.0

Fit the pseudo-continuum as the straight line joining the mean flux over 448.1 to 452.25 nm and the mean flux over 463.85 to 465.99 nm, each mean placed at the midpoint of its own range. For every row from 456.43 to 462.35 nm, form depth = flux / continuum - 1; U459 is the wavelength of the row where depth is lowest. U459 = 458.854 nm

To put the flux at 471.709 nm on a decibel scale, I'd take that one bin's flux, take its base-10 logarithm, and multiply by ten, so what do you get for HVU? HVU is 12.7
